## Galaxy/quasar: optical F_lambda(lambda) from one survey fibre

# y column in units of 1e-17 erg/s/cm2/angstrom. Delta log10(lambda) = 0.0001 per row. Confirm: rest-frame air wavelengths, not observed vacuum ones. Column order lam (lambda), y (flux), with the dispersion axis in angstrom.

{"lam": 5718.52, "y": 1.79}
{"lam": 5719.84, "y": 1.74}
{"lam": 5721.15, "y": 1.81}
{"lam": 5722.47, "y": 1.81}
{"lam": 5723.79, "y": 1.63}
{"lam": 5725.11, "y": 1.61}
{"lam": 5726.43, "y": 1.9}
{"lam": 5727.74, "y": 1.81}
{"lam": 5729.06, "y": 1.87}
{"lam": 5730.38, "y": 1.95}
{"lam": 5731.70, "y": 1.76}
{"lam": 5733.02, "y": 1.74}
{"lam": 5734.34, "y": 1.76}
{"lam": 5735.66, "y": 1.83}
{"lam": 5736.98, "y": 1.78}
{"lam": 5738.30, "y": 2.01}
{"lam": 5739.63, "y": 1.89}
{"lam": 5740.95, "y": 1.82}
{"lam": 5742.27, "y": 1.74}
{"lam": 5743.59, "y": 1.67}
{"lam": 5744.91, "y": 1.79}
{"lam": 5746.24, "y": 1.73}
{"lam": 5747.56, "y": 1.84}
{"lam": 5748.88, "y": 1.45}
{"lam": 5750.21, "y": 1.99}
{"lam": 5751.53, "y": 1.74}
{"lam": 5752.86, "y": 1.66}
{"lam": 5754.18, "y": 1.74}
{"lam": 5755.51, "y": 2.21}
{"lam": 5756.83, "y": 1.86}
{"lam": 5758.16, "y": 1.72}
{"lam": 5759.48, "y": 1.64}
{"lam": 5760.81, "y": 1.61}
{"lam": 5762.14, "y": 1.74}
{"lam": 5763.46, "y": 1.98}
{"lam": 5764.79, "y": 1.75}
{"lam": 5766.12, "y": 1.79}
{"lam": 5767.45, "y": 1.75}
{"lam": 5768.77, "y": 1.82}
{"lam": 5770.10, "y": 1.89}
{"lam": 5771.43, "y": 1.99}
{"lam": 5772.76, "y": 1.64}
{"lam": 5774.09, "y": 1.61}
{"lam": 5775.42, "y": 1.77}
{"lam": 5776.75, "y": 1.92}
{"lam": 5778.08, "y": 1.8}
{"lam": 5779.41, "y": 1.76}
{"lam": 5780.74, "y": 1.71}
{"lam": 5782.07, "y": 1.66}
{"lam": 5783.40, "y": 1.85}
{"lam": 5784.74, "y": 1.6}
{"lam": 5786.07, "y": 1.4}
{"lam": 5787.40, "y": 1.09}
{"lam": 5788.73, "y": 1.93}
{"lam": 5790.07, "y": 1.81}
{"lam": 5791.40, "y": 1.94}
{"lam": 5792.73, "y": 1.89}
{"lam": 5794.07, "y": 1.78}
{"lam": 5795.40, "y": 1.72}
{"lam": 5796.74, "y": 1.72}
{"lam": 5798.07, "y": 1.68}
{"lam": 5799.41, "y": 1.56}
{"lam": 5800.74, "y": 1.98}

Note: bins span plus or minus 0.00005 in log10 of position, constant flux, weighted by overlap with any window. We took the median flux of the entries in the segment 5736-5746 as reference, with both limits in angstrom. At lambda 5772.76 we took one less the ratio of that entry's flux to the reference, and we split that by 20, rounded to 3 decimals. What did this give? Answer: 0.004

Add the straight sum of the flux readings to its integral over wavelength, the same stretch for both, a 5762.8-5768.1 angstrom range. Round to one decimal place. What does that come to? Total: 16.9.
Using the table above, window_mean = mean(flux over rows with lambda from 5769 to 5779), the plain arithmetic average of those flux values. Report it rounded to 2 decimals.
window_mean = 1.80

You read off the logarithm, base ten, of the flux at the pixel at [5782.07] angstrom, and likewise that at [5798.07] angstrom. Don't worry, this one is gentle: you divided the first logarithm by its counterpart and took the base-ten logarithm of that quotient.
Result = -0.01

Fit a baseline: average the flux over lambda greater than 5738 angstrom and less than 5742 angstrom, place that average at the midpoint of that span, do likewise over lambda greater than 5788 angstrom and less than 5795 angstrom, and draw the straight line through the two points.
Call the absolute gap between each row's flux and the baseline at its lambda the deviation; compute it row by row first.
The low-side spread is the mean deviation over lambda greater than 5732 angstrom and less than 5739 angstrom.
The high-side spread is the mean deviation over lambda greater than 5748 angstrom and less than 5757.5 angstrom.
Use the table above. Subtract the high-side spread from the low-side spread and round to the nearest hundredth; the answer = -0.08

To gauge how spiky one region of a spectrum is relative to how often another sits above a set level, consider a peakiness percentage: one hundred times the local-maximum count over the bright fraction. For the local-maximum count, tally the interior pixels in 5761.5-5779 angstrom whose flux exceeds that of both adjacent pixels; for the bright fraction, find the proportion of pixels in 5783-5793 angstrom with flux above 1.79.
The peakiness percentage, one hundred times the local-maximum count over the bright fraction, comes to 640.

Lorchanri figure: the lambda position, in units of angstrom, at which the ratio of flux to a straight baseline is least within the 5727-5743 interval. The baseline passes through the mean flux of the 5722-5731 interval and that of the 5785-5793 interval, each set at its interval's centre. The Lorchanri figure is 5733.02 angstrom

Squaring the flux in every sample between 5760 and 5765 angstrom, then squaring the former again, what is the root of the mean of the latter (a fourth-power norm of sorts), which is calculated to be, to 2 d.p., 3.19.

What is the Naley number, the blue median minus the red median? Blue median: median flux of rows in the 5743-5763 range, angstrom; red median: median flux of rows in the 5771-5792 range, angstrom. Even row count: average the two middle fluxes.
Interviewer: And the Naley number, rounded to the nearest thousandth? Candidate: -0.025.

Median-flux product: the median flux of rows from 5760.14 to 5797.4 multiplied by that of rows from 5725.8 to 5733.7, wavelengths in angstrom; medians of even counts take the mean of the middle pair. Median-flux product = 3.25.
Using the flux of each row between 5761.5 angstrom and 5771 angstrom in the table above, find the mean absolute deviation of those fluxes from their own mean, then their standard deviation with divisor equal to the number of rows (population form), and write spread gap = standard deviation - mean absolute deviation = 0.0142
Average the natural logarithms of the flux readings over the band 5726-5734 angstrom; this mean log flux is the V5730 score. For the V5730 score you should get 0.61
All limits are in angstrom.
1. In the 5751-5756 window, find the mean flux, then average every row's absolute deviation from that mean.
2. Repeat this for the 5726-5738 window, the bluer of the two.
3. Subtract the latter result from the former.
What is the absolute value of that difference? 0.13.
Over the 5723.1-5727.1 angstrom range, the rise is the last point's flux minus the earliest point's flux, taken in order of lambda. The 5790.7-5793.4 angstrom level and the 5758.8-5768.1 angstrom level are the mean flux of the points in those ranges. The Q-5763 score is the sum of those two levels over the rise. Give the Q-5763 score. 14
